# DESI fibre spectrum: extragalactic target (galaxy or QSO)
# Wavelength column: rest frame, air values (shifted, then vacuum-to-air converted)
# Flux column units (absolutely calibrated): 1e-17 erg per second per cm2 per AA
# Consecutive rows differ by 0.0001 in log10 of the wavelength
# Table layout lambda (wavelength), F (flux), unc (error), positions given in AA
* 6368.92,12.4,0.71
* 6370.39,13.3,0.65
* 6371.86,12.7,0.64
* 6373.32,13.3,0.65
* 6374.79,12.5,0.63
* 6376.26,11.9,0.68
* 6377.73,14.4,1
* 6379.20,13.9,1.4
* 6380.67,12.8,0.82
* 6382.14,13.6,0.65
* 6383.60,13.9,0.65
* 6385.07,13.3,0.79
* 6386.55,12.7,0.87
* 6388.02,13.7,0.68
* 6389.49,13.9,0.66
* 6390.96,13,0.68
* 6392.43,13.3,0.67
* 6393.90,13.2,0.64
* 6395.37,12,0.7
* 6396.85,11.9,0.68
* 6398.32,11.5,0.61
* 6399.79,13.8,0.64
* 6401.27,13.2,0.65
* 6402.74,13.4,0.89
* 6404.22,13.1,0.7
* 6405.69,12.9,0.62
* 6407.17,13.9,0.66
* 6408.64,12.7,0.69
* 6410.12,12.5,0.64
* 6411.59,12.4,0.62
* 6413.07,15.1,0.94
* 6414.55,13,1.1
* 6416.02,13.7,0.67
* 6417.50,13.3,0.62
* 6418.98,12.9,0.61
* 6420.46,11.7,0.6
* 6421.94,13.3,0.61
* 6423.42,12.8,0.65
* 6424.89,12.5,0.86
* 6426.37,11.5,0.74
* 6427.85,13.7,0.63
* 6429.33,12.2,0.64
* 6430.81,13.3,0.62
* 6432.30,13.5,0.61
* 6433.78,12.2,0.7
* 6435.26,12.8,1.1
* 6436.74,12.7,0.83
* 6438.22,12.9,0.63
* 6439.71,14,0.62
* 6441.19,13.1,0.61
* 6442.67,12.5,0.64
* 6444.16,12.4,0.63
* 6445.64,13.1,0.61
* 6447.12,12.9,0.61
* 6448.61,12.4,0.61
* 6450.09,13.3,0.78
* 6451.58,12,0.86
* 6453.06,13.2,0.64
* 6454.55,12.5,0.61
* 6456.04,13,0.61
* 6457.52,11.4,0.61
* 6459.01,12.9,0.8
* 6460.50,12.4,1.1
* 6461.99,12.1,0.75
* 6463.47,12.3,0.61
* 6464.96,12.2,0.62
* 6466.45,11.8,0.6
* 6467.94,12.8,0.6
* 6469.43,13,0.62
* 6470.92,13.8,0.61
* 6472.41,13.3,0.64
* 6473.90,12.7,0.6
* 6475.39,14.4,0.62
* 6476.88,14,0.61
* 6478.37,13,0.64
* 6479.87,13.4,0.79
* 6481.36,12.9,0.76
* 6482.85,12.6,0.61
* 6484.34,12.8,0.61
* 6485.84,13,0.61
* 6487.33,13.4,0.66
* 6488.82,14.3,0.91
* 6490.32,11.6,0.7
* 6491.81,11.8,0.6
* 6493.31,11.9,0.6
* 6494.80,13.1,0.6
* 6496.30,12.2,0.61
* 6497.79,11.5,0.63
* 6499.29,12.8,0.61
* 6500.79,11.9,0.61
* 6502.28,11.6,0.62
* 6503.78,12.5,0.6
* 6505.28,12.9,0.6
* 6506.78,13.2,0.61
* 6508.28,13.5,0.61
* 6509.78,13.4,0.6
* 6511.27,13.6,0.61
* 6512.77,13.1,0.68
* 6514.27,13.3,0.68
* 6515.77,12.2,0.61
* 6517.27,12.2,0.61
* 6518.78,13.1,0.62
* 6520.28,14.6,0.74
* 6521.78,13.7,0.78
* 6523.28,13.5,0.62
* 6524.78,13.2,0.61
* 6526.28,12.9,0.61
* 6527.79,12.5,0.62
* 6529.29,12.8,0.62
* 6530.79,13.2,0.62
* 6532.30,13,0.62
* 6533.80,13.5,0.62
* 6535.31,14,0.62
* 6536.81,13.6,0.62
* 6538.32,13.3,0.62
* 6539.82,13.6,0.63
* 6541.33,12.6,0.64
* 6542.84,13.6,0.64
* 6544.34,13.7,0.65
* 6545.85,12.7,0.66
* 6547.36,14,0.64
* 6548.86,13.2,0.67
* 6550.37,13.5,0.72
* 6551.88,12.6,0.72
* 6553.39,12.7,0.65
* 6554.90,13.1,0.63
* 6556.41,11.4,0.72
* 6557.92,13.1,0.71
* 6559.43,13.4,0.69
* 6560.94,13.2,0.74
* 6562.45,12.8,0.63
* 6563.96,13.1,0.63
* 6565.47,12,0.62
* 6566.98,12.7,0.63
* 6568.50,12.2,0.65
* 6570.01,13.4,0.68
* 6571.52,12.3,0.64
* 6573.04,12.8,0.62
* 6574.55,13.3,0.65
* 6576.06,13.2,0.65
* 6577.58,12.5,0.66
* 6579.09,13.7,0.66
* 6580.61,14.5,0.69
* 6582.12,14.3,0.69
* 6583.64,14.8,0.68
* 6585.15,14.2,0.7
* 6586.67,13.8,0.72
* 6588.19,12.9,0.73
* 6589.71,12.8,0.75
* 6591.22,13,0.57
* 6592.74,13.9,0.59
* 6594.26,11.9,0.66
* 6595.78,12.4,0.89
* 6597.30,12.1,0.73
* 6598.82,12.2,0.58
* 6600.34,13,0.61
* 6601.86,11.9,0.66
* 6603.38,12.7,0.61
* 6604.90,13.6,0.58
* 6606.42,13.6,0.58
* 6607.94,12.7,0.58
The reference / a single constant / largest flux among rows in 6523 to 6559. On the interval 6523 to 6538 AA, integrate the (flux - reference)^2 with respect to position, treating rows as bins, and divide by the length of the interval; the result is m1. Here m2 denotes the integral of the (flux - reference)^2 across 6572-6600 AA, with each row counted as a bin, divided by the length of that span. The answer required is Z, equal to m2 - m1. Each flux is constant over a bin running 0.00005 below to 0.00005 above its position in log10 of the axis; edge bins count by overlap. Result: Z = 0.5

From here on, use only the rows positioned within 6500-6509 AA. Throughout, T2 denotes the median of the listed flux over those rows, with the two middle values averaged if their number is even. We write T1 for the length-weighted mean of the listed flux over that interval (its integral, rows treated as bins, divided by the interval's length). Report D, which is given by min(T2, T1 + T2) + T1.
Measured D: 25.3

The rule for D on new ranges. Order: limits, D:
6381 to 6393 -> 26.9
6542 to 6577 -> 26.1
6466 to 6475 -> 25.9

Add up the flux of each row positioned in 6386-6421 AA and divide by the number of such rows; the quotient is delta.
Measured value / 13.0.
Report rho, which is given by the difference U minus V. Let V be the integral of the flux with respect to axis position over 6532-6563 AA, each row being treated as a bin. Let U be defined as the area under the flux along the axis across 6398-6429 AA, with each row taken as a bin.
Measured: -5.3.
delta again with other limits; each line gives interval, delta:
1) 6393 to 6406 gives 12.8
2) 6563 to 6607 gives 13.1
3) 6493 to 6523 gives 12.8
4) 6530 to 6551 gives 13.4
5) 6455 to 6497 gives 12.8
